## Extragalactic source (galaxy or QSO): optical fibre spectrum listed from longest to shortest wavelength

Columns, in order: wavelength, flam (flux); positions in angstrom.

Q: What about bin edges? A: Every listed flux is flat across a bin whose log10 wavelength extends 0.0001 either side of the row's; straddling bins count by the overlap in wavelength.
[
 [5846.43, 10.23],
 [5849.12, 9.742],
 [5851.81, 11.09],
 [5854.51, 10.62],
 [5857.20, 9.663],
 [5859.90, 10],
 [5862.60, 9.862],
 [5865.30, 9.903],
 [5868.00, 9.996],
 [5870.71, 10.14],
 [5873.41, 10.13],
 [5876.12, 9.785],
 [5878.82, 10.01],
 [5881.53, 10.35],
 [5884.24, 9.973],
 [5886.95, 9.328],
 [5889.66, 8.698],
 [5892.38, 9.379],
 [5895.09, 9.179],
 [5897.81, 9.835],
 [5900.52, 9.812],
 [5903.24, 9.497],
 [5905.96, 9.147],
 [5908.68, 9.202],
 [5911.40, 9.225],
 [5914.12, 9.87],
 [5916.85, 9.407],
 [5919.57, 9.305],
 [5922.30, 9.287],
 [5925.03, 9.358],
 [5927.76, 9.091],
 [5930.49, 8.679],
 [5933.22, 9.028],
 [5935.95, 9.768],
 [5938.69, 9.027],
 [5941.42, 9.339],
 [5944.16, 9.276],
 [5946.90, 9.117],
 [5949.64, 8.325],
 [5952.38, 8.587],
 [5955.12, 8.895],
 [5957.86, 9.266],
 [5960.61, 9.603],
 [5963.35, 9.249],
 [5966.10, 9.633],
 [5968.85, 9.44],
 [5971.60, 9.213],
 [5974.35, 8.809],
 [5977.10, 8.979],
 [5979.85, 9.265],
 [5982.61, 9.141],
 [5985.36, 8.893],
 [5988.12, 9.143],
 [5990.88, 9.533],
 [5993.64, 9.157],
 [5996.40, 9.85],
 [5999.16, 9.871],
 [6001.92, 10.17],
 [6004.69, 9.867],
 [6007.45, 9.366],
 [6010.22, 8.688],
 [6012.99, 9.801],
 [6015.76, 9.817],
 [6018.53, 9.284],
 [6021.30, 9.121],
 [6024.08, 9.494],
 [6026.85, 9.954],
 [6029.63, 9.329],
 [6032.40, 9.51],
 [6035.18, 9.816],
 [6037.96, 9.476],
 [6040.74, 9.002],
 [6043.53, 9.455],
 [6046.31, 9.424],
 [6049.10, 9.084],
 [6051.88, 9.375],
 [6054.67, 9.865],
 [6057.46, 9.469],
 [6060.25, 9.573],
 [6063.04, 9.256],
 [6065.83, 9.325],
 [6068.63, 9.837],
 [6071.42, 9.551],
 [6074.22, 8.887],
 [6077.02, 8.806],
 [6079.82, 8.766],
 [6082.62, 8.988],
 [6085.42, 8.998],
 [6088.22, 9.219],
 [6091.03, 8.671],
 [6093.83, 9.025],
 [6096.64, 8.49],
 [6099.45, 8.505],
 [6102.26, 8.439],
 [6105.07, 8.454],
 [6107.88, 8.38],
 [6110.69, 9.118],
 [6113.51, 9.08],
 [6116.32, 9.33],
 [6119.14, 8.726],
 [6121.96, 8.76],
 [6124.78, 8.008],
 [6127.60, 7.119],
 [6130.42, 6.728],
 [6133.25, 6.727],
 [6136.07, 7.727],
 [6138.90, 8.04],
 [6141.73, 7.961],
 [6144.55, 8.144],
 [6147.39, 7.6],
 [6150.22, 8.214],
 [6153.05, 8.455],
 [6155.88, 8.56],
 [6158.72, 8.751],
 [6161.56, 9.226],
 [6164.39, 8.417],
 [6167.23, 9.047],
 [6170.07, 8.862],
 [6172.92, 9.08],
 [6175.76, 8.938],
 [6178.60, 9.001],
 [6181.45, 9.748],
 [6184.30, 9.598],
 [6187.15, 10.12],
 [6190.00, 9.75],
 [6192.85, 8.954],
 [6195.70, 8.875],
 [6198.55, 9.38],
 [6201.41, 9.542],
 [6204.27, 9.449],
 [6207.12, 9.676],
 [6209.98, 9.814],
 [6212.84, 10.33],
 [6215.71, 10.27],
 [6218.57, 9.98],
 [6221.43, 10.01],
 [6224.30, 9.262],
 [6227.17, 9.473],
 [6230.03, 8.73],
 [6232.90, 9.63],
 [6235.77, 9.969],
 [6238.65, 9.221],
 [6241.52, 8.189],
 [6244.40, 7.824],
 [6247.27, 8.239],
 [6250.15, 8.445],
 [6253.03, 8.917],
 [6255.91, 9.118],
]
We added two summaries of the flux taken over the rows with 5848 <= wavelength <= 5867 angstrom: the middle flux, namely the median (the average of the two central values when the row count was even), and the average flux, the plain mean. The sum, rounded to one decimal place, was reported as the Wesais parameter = 20.0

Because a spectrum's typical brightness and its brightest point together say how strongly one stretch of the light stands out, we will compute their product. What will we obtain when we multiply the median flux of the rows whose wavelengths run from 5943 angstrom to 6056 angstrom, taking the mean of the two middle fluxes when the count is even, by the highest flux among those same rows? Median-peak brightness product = 95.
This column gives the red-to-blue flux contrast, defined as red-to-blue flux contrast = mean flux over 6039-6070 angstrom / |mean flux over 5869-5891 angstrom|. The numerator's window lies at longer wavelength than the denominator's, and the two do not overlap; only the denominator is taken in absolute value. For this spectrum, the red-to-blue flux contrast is 0.961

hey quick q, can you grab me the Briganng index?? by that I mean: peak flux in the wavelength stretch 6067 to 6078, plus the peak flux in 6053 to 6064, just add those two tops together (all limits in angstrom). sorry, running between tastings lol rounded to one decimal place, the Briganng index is 19.7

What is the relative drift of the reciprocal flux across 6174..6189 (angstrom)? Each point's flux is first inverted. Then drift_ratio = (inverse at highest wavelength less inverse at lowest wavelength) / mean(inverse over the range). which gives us -0.12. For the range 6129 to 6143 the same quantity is -0.17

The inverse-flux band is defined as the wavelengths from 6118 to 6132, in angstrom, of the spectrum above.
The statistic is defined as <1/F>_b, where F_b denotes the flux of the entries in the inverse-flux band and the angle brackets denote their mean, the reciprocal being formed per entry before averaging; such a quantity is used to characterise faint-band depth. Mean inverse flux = 0.129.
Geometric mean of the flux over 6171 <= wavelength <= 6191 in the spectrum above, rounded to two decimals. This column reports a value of 9.45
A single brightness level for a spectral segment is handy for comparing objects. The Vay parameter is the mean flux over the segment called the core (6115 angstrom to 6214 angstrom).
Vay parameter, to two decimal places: 8.76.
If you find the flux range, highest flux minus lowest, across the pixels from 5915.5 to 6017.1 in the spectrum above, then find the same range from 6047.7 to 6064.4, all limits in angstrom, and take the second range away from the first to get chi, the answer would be 1.1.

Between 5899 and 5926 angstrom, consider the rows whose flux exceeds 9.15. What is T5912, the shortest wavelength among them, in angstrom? 5900.52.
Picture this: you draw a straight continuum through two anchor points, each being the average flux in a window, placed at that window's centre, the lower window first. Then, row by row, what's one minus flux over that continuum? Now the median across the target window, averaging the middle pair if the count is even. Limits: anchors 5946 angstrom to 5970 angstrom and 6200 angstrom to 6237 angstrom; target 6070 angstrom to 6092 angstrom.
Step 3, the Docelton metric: 0.048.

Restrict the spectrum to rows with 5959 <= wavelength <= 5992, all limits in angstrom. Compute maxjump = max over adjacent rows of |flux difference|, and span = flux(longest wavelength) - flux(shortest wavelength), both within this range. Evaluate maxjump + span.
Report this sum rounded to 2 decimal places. 0.33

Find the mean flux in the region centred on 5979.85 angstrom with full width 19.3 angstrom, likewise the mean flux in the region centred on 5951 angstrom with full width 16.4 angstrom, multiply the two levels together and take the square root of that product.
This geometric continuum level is 9.0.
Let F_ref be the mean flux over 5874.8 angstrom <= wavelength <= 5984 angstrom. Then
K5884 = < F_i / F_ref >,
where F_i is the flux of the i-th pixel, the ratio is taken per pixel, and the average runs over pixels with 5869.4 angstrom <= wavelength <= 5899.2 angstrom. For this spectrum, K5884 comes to 1.04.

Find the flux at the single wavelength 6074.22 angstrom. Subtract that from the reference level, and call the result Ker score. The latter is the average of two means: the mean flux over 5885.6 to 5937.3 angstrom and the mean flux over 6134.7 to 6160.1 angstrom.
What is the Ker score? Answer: -0.1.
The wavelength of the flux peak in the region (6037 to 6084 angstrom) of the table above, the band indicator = 6054.67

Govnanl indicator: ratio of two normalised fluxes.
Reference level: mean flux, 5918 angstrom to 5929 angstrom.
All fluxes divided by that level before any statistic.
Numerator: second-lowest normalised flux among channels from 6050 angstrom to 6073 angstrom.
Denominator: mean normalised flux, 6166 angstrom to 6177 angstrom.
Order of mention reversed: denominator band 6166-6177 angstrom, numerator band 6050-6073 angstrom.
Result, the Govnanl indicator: 1.04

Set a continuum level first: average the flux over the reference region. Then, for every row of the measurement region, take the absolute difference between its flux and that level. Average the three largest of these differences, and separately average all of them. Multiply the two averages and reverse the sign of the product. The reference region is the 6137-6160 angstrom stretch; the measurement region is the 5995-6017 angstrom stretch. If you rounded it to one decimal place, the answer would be -2.6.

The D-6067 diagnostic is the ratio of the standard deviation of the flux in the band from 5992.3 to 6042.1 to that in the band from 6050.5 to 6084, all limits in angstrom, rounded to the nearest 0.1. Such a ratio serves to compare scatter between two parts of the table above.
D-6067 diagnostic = 1.0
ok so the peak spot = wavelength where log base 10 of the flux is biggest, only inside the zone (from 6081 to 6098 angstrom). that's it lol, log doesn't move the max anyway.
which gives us 6088.22 angstrom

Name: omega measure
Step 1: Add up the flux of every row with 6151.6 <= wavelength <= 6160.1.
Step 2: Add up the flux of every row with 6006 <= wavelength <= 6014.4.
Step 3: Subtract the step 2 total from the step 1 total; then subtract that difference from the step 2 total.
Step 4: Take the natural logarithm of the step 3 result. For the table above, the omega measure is 3.40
